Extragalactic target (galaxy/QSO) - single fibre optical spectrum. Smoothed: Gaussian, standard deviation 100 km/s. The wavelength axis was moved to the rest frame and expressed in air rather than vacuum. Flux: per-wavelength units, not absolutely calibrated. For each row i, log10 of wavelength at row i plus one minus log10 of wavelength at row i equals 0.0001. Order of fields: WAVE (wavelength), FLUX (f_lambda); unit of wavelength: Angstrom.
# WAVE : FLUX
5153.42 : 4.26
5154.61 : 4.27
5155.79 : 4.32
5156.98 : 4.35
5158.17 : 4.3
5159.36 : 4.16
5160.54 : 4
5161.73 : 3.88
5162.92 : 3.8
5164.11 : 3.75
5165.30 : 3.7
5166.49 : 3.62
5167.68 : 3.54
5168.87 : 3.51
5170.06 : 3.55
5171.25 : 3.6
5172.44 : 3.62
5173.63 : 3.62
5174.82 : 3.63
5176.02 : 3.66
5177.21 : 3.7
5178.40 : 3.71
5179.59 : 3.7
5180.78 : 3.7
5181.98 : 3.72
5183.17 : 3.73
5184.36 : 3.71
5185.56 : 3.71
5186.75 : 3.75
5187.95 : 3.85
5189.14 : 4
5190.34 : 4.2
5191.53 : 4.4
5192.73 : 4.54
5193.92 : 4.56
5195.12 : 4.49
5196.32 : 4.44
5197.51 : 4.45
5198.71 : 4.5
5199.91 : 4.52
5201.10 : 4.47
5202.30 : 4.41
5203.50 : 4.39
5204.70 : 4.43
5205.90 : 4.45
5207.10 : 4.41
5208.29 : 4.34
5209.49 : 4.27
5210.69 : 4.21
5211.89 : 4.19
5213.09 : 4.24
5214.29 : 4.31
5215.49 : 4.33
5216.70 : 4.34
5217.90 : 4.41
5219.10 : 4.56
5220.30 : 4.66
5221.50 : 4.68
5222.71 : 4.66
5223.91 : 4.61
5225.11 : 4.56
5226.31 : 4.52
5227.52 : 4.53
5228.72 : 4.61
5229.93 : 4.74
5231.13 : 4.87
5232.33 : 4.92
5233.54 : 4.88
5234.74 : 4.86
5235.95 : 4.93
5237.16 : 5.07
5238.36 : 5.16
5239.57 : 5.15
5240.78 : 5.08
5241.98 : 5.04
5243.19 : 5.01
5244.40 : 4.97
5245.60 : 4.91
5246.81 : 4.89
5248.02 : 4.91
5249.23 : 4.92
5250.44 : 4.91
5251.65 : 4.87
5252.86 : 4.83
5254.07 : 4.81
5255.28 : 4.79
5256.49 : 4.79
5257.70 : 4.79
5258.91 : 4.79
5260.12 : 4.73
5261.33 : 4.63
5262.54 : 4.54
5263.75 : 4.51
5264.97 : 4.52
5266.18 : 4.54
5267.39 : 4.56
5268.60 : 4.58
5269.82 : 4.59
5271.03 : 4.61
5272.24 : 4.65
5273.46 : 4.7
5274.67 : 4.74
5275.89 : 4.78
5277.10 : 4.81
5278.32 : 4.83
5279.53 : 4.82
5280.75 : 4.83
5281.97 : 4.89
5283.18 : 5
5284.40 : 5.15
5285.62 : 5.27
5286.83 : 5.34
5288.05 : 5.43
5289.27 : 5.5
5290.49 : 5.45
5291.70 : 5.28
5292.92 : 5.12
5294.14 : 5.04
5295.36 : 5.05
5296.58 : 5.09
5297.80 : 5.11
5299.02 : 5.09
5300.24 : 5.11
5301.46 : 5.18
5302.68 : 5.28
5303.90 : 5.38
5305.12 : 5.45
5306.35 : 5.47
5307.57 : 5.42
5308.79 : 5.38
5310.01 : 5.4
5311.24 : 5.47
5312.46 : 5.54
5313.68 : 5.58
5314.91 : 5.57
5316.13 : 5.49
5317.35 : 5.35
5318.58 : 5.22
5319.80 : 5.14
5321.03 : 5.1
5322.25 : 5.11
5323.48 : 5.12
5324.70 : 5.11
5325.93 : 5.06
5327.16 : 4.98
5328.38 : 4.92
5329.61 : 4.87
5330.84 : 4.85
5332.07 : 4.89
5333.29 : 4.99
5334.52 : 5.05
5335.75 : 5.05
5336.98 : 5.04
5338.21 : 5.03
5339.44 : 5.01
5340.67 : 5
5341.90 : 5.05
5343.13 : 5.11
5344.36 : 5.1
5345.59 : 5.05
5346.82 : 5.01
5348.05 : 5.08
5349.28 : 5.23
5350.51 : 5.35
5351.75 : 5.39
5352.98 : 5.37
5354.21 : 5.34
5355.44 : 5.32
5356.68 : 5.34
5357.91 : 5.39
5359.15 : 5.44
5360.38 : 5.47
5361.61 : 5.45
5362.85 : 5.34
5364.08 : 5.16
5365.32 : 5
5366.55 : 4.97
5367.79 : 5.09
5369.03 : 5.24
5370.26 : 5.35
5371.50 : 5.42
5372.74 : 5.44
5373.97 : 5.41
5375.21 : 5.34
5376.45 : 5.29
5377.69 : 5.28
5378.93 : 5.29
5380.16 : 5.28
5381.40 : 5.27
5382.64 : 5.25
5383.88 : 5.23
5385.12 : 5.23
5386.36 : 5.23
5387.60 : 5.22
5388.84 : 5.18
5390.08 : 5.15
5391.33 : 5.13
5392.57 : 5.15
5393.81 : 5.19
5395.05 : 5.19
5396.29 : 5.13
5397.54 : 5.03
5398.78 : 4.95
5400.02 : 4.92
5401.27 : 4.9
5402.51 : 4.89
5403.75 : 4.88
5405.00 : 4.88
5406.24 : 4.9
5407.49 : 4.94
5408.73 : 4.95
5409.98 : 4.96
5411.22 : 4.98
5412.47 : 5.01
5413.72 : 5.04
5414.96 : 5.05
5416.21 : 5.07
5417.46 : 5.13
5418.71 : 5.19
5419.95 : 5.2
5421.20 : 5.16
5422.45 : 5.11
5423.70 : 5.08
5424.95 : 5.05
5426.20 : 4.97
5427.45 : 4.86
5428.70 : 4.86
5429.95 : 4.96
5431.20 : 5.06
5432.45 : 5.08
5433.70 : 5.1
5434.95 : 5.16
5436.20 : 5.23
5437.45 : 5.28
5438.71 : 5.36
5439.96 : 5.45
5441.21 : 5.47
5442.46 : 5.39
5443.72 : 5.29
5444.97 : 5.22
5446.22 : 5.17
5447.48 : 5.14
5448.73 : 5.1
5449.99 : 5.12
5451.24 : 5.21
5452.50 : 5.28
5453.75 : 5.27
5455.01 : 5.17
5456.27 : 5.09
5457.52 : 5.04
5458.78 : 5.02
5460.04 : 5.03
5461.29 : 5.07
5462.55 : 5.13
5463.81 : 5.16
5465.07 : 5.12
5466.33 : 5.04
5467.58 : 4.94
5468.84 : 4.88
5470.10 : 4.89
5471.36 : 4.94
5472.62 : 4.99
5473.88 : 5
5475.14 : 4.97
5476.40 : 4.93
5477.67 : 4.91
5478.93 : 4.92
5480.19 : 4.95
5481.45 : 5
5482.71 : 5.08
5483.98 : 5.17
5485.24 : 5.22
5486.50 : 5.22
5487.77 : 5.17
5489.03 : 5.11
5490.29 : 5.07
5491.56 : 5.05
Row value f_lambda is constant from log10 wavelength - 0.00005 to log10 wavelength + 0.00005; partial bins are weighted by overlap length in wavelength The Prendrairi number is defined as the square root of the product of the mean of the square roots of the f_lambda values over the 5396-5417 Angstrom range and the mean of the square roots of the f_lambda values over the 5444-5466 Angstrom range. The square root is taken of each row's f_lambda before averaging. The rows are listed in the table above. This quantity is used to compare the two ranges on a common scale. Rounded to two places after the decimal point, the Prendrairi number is 2.25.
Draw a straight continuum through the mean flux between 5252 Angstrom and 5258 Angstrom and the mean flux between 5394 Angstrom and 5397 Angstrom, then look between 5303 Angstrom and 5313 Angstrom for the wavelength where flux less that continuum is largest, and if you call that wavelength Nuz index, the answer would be 5312.46 Angstrom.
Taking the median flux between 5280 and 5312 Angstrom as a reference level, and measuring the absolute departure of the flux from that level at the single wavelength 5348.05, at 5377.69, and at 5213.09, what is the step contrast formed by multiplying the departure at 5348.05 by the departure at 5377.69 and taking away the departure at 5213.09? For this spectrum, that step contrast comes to -1.0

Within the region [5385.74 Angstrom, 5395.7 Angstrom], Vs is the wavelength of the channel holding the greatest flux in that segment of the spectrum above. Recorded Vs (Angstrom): 5386.36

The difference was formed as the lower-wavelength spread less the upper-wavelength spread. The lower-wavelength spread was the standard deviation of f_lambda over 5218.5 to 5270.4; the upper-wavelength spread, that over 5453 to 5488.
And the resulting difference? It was 0.078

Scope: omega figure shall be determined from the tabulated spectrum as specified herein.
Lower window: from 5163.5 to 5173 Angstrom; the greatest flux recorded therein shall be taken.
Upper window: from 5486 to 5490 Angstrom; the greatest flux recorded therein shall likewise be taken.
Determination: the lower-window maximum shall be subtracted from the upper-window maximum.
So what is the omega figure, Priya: 1.5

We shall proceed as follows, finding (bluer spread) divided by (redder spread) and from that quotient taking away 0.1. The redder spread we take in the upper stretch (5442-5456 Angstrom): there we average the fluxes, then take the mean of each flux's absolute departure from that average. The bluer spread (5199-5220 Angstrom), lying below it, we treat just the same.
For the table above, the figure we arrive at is 1.1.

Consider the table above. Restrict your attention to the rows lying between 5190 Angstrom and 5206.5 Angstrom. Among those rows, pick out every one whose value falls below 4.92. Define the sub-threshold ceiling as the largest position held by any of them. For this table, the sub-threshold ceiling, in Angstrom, 5205.90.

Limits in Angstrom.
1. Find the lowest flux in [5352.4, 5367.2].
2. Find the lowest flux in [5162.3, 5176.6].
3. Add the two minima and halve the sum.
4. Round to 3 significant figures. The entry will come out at 4.24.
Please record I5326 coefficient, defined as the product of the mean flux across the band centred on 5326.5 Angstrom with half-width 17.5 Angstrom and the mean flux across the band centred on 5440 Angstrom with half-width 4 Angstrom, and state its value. 28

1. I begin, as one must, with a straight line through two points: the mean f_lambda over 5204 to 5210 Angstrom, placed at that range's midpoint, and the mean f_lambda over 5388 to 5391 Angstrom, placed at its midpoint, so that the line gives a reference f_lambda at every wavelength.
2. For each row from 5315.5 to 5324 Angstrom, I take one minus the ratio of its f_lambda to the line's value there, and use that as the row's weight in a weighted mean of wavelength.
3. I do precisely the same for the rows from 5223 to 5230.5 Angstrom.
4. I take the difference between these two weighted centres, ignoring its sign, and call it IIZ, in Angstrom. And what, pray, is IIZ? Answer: 91.5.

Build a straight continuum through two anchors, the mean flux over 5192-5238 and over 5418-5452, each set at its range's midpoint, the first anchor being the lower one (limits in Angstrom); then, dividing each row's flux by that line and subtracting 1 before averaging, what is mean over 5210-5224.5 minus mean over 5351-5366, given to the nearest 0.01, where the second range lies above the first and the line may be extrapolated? -0.10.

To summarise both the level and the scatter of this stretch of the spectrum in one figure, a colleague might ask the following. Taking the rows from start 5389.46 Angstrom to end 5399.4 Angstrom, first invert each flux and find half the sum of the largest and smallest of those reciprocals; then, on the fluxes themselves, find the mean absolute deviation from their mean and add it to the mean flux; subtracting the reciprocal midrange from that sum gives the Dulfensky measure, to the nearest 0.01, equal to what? 4.98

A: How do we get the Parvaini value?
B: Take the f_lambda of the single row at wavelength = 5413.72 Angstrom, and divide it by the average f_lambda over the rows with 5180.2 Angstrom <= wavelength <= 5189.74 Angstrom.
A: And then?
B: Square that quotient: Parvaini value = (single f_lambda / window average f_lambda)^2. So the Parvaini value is 1.8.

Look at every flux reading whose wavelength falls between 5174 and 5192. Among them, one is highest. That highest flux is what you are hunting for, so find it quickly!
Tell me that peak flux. 4.4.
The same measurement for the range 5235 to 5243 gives 5.16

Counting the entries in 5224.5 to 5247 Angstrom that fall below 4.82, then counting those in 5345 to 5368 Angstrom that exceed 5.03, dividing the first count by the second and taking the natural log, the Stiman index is -1.2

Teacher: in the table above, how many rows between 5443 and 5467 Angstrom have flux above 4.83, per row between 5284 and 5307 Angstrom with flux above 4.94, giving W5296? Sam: 1.0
